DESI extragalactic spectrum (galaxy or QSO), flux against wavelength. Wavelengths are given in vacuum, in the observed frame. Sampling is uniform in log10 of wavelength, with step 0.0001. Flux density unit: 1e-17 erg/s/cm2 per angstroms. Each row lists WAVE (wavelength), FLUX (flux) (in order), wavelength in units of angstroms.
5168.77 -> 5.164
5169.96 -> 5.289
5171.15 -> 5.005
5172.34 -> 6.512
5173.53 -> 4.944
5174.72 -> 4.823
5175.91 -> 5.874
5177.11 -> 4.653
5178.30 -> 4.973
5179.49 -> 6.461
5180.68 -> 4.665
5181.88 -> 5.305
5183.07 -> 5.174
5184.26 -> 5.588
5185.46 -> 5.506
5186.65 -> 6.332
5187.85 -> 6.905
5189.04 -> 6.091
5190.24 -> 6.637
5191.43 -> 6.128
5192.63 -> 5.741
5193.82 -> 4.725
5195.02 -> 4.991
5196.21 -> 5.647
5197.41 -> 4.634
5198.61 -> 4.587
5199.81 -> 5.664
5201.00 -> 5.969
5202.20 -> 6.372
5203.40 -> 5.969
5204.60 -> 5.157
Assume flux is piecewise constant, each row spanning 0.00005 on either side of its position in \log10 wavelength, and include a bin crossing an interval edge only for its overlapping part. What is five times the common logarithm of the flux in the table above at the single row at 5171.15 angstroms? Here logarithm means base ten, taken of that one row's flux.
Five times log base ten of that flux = 3.50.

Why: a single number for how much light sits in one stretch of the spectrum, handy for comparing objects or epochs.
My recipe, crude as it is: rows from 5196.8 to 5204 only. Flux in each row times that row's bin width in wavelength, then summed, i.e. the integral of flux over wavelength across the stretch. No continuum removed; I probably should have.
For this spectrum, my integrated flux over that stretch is 39.8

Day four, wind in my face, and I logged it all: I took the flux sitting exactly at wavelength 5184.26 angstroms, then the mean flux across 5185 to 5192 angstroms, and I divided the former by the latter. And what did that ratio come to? 0.89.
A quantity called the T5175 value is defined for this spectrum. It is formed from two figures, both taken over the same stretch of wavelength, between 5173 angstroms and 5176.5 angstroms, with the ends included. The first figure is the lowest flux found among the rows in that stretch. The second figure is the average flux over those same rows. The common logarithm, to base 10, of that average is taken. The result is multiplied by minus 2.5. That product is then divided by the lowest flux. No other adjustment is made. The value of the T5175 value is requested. -0.372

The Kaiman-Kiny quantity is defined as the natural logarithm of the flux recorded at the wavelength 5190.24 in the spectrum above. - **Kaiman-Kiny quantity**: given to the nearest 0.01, 1.89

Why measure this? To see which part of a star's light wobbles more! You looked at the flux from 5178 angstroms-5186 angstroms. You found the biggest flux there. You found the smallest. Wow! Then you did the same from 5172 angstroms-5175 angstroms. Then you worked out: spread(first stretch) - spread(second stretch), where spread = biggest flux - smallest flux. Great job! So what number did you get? 0.11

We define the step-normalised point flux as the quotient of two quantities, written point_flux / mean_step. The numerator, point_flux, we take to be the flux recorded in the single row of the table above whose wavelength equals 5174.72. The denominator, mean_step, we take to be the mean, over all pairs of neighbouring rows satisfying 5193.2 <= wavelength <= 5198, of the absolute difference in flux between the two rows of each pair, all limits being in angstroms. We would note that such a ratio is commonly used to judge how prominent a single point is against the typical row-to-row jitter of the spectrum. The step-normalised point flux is 7.48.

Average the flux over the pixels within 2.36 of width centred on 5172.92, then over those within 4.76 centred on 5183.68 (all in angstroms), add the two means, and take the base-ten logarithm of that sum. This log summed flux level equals 1.05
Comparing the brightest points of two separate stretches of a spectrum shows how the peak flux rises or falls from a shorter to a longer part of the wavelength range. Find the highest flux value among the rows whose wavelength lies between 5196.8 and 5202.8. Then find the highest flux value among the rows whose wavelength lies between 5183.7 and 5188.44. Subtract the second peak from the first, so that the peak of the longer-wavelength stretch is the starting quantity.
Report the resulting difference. -0.53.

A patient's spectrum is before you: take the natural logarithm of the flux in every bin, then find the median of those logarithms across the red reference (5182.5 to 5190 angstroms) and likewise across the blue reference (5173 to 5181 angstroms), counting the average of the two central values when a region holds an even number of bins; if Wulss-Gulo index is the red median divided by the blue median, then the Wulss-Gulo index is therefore 1.10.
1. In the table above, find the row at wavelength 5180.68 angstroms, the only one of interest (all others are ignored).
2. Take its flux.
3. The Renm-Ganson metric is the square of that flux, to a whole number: 22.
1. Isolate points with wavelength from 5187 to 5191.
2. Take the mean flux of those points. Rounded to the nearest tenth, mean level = 6.5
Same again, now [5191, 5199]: 5.2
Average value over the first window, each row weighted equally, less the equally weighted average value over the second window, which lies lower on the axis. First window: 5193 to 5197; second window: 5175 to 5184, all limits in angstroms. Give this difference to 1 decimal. -0.2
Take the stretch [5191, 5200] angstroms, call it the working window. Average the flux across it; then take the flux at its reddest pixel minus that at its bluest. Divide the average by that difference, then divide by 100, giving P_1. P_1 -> -0.11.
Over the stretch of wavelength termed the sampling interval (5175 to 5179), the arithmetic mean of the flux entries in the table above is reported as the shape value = 5.17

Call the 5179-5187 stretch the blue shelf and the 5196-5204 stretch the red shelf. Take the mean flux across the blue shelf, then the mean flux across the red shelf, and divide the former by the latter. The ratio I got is 1.00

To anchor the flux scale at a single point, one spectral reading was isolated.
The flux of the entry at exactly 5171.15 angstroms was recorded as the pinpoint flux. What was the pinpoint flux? 5.005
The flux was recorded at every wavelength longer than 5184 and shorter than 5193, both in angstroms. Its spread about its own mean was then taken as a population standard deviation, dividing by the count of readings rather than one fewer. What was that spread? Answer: 0.47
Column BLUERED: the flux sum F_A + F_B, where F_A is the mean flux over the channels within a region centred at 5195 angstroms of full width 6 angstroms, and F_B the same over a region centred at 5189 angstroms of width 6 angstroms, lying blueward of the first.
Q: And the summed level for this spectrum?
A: 11.57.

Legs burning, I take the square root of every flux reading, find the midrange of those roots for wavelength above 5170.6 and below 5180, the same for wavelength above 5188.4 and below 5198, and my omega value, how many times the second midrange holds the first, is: 1.00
